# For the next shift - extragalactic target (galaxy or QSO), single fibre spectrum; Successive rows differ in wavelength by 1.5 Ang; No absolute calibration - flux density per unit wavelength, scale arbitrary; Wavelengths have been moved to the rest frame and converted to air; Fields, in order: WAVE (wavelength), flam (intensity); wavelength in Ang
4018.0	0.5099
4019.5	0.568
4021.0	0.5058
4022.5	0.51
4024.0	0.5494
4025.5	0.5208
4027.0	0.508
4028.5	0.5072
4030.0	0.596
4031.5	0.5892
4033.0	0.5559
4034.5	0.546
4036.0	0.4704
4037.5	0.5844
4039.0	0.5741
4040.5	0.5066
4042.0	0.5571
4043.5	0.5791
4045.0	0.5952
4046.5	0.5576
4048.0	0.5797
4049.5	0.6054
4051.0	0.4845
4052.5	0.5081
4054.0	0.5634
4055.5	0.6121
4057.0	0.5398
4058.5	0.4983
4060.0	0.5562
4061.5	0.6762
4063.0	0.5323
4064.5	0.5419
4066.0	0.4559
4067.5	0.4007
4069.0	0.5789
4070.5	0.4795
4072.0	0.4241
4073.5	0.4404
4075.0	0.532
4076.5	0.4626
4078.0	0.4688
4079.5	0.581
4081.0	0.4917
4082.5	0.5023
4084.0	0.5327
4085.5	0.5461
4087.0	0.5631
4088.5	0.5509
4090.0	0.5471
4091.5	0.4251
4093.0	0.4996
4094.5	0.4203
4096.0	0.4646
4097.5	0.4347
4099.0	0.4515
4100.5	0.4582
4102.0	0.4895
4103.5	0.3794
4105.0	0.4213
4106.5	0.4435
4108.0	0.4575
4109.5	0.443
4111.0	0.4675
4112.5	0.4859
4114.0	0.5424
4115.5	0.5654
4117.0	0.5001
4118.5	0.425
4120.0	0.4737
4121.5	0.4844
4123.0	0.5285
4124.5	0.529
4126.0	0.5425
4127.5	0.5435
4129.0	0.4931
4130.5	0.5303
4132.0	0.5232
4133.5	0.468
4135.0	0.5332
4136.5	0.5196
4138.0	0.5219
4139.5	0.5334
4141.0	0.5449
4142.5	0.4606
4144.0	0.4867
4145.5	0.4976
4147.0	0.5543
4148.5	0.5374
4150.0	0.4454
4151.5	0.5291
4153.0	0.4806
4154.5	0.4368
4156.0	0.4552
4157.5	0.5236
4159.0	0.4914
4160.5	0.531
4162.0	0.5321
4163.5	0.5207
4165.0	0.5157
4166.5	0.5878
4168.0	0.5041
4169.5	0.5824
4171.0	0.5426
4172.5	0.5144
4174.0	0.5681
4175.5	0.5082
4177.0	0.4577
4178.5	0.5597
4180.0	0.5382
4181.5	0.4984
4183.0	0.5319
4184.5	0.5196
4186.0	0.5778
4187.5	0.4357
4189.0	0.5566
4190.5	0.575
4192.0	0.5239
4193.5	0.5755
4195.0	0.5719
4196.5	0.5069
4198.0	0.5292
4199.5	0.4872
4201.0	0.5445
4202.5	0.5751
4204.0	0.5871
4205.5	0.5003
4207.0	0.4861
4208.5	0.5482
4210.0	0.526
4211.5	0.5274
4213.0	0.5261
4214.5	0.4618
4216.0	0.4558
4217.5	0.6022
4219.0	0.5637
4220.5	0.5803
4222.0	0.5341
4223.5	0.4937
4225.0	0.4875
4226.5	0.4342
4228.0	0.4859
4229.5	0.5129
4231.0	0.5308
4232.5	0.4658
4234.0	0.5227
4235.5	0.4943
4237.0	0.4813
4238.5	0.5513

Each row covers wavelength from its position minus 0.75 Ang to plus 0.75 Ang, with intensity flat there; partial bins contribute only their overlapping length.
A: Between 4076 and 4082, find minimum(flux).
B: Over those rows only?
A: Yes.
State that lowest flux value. 0.4626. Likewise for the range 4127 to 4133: 0.4931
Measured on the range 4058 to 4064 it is 0.4983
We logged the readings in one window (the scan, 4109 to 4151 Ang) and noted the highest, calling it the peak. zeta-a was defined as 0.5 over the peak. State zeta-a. 0.88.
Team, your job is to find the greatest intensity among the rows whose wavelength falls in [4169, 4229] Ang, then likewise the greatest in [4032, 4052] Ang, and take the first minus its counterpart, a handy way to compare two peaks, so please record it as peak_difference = -0.003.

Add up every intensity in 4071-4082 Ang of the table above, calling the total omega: 3.4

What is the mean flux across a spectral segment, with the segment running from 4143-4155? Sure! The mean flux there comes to 0.496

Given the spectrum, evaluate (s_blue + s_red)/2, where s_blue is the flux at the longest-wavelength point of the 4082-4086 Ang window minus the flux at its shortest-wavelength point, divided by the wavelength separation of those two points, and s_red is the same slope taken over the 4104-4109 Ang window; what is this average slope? 0.013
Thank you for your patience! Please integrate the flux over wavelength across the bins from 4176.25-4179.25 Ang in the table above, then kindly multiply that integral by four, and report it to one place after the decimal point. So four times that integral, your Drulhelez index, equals 6.1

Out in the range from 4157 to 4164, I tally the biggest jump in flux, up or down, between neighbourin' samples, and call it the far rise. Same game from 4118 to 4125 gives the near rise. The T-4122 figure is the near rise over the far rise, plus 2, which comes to 3.2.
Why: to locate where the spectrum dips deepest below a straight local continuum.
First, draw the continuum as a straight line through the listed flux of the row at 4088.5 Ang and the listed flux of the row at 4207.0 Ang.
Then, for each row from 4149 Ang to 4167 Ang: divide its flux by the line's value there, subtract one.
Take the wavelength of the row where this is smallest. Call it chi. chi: 4154.5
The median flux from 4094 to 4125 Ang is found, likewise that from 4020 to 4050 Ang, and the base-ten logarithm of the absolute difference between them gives -1.0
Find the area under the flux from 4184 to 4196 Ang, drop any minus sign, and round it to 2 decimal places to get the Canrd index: 6.50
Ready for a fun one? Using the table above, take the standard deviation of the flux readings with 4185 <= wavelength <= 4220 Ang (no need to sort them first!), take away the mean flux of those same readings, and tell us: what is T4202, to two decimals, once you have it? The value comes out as -0.49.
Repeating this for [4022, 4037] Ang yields -0.50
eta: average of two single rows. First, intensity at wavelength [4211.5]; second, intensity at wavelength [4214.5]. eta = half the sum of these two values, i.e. 0.495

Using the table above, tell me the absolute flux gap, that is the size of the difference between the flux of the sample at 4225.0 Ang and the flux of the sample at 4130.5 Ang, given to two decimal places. 0.04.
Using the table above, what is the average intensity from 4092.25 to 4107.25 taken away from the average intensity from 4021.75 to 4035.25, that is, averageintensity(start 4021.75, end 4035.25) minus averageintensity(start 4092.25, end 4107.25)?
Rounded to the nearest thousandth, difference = 0.096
